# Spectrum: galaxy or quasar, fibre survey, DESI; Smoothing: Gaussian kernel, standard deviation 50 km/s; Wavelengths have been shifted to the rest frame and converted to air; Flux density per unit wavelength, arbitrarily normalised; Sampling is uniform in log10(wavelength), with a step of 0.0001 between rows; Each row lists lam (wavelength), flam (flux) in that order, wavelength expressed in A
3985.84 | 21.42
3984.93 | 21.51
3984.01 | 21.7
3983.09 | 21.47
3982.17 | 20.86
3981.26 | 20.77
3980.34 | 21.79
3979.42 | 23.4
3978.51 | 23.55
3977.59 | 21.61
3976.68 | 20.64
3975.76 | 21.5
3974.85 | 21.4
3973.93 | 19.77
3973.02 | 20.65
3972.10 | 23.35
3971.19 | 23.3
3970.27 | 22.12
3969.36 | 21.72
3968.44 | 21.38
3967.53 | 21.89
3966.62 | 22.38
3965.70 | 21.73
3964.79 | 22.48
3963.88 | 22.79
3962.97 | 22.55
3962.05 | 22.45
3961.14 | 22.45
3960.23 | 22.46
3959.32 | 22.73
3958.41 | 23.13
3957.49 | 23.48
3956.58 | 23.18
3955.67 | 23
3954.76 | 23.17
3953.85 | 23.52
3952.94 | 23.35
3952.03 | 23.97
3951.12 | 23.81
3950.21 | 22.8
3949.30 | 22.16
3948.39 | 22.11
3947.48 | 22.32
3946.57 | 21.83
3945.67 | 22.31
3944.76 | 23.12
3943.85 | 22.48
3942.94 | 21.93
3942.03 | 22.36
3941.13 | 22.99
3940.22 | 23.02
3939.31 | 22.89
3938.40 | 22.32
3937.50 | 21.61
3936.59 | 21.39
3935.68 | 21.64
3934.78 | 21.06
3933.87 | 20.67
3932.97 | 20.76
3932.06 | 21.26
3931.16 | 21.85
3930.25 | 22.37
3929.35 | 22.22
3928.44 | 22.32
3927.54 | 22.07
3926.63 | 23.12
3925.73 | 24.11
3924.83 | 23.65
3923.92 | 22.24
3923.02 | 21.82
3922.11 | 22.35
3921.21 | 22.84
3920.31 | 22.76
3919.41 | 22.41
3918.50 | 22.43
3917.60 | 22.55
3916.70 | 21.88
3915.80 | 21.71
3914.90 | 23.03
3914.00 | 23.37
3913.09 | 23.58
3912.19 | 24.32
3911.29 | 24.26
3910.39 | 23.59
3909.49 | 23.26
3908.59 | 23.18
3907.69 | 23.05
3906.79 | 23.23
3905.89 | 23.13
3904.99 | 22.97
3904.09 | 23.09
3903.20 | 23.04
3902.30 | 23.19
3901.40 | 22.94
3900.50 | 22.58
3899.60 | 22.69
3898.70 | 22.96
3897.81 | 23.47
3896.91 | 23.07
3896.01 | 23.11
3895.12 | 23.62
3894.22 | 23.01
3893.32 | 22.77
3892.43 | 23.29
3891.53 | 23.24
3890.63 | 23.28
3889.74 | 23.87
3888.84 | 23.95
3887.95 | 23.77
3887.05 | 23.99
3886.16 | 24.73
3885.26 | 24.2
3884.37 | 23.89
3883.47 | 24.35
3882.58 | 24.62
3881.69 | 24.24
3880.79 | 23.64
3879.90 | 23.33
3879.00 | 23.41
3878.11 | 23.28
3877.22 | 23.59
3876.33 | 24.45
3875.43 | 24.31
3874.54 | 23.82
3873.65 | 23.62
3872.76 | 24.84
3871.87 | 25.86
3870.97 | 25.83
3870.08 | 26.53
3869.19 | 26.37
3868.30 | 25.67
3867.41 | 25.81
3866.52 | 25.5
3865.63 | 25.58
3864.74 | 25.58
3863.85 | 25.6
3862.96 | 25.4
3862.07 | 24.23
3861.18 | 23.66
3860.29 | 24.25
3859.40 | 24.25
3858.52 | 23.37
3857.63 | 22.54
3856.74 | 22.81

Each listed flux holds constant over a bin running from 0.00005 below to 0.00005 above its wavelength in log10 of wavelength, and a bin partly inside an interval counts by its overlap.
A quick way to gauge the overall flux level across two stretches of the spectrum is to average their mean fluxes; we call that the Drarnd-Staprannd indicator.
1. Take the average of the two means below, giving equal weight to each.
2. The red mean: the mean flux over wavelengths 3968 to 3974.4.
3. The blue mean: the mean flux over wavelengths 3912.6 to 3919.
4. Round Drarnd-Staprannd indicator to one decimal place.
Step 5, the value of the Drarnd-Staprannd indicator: 22.2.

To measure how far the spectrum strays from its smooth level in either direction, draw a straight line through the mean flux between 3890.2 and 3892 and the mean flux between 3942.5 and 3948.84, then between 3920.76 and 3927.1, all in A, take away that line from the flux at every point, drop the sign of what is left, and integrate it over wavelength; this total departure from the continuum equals 4.3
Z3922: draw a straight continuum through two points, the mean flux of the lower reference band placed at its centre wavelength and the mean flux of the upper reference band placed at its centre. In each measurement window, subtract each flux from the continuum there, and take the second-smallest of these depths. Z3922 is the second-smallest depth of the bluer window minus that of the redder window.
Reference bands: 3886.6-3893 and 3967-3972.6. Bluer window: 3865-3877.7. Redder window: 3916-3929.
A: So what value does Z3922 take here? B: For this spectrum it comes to -1.8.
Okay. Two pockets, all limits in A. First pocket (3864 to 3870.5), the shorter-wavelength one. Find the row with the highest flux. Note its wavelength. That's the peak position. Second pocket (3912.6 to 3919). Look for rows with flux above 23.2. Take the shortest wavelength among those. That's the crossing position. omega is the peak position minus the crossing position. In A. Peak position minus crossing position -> -43.0 A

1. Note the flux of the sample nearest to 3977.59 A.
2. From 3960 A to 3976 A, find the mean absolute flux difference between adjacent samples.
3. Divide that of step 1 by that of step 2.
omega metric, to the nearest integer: 36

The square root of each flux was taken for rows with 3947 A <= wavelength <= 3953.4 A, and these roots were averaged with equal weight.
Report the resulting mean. 4.79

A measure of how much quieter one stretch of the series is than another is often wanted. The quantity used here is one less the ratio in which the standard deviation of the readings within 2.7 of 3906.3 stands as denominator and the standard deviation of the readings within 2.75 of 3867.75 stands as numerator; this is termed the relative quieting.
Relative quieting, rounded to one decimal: -3.7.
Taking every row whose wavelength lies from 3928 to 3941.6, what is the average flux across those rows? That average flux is 21.9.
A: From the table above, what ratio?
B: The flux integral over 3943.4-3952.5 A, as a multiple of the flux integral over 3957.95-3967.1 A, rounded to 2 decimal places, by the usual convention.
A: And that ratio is 1.00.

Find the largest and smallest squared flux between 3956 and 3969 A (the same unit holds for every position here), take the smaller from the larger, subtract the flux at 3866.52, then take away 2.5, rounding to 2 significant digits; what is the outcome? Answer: 66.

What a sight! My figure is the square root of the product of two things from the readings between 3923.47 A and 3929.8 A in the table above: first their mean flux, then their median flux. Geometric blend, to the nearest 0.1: 22.6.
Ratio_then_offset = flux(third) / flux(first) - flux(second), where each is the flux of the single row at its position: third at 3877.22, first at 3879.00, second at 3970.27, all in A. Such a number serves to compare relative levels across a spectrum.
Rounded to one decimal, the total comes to -21.1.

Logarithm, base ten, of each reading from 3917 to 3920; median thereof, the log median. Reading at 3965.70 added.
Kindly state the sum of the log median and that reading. 23.1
